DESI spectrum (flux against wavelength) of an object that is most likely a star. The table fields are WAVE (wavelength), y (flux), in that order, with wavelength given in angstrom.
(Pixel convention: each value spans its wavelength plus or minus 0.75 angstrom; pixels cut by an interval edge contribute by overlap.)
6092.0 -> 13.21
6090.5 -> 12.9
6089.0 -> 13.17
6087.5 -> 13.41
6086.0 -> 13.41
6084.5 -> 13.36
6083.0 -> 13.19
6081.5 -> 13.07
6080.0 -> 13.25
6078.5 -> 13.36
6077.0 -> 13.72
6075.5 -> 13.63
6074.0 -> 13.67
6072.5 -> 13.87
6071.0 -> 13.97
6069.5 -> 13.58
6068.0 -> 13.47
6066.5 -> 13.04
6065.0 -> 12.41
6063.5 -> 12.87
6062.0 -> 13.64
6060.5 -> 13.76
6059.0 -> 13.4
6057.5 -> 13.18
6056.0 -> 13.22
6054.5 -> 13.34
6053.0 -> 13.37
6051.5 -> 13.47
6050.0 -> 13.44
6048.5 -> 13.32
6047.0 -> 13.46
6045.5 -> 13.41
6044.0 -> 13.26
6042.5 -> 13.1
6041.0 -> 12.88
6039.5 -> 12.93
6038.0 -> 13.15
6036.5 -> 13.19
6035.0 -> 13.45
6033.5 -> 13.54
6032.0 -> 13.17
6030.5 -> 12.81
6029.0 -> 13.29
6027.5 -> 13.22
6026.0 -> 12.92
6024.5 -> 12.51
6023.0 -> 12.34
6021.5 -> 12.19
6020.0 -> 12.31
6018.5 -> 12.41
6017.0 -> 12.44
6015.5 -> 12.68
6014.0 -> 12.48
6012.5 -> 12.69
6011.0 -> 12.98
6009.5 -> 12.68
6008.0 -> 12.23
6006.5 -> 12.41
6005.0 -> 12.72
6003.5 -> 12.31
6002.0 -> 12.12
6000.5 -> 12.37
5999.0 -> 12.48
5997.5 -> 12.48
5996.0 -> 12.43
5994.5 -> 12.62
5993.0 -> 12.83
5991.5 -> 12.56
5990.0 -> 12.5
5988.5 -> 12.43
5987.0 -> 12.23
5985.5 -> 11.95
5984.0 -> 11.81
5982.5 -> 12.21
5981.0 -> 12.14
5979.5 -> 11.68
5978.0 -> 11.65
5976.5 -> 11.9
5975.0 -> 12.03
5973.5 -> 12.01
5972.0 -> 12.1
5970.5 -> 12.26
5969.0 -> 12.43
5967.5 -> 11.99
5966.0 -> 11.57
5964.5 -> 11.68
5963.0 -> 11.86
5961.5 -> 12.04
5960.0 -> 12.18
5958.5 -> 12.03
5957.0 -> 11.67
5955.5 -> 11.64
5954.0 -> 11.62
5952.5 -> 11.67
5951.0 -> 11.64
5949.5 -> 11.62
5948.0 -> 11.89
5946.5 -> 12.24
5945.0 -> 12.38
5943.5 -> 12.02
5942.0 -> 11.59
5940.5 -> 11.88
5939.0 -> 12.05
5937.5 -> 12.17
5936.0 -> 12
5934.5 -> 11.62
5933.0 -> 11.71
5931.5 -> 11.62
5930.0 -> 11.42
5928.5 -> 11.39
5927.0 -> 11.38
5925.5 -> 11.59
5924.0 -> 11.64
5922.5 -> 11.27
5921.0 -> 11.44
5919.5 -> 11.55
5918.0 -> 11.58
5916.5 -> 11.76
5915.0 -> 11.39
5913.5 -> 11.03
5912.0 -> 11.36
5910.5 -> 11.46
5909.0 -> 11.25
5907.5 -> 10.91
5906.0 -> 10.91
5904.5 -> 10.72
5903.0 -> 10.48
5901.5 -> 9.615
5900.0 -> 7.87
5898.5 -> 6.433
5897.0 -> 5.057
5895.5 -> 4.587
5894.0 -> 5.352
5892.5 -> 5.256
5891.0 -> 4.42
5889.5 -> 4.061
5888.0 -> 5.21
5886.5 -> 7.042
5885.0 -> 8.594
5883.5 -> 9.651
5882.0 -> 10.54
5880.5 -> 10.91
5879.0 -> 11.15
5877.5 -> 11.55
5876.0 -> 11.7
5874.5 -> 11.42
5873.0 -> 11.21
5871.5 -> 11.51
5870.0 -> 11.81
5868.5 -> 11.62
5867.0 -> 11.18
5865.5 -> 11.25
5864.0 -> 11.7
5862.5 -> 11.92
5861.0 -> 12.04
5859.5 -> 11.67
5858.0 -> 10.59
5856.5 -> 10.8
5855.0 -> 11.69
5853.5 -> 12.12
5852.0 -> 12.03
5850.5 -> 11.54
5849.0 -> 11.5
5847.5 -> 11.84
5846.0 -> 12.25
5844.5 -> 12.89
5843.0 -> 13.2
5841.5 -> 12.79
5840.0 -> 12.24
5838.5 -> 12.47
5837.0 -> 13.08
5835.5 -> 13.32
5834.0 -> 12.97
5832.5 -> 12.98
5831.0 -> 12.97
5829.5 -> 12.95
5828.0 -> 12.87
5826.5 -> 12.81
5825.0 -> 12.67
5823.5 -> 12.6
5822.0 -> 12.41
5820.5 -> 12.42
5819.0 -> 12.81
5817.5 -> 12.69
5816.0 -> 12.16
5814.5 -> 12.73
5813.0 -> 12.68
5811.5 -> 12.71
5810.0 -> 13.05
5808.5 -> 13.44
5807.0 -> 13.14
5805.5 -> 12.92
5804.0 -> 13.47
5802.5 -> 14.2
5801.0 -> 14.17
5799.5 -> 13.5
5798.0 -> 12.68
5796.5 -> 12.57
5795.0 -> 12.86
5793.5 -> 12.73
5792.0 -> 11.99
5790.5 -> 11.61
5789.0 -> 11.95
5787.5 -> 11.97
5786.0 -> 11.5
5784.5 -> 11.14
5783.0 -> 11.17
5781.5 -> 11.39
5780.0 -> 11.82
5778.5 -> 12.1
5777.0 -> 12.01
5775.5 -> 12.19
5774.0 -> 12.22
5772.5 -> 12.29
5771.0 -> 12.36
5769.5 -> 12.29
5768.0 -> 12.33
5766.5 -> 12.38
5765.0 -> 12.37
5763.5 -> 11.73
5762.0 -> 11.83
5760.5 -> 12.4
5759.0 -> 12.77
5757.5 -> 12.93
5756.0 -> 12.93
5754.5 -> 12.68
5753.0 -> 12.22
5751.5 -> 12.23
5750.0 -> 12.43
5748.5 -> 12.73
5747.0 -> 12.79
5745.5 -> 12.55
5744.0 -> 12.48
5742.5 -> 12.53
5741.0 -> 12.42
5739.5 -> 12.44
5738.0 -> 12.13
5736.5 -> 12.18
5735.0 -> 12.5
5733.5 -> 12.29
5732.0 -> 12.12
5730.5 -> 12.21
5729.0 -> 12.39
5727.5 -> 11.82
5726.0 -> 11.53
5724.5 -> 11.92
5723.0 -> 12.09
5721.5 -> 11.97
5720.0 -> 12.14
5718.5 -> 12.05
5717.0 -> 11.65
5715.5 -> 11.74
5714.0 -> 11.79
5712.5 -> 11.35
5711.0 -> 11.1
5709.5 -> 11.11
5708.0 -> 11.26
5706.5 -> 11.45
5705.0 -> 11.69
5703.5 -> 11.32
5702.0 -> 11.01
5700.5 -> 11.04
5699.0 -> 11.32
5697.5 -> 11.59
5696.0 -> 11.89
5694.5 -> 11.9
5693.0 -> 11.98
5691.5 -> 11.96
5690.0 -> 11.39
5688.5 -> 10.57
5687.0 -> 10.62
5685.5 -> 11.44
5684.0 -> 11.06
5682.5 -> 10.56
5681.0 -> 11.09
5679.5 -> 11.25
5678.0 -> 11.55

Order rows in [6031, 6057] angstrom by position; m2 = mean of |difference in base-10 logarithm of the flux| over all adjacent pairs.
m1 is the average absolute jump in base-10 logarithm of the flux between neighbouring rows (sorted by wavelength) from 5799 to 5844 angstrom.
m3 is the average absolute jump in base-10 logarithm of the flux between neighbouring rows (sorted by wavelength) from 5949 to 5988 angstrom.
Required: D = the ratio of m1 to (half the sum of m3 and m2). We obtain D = 1.71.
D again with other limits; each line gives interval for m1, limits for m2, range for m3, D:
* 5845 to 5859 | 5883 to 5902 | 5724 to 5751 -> 0.34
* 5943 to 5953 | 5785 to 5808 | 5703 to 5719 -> 0.65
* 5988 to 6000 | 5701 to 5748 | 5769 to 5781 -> 0.73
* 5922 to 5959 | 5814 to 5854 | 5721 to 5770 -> 0.79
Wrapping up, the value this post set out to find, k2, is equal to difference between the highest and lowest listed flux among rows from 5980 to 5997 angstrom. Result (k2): 1.02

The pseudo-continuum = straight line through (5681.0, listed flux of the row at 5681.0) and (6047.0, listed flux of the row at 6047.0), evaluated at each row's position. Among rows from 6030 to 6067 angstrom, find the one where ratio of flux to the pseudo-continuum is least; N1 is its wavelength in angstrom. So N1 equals 6065.0 angstrom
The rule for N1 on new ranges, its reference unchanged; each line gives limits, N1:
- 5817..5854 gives 5849.0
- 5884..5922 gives 5889.5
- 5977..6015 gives 5978.0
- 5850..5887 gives 5886.5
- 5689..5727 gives 5702.0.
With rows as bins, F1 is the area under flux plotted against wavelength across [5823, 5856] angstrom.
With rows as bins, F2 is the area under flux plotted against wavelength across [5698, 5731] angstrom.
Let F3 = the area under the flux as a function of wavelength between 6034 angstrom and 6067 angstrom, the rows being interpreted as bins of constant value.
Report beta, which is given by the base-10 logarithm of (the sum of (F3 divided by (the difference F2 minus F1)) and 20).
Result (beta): 0.7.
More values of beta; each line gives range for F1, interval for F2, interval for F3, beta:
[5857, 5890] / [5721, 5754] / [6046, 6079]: 1.4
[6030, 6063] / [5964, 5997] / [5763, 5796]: 1.0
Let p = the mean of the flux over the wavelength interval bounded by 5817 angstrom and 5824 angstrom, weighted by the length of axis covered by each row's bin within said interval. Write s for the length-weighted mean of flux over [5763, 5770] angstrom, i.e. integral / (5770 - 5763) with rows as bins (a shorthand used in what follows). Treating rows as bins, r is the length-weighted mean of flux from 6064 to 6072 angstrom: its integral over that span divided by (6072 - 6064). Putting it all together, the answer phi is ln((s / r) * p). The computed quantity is 2.45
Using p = 12.6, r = 13.30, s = 12.2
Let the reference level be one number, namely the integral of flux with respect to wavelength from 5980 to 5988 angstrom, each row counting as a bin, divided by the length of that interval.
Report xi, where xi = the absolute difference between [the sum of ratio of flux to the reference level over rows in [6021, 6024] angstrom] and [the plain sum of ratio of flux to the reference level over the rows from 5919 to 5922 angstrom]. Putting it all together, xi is 0.128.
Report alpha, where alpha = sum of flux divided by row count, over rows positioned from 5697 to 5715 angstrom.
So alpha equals 11.3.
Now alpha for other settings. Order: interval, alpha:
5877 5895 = 7.8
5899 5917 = 10.7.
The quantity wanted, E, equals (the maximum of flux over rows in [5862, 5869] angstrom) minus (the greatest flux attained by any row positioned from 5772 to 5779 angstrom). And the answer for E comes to -0.37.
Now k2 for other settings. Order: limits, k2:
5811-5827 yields 0.65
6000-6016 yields 0.86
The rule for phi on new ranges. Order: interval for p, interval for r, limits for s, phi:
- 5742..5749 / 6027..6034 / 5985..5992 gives 2.47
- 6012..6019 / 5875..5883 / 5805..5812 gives 2.69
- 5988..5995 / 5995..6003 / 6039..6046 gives 2.59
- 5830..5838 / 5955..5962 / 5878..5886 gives 2.40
